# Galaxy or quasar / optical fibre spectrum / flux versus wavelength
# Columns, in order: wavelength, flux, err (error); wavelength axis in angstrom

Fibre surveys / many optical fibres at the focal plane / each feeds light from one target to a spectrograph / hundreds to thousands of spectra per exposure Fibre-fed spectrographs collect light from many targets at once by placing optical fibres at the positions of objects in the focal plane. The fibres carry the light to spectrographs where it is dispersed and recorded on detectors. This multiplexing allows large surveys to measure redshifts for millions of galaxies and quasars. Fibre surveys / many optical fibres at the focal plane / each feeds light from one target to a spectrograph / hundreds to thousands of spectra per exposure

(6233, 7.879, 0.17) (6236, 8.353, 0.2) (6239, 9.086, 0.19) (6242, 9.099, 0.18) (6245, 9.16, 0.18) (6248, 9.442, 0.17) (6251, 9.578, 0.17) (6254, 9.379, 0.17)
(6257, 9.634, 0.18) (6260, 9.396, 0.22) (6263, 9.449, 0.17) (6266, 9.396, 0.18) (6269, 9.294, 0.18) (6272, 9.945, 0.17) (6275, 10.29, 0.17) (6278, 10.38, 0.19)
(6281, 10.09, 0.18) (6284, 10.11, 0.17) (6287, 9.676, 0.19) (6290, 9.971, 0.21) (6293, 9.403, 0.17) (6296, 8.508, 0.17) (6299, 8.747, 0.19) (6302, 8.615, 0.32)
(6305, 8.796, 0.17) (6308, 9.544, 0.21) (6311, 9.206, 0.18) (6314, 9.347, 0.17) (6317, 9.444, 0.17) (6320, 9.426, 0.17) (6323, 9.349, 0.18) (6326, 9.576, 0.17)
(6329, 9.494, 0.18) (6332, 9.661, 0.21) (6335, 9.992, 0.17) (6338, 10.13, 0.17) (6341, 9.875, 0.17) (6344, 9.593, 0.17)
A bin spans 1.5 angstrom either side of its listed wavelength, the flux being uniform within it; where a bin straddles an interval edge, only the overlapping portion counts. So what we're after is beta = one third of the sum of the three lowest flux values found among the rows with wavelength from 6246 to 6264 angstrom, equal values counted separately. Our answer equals 9.4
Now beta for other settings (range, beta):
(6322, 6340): 9.5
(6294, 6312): 8.6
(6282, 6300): 8.9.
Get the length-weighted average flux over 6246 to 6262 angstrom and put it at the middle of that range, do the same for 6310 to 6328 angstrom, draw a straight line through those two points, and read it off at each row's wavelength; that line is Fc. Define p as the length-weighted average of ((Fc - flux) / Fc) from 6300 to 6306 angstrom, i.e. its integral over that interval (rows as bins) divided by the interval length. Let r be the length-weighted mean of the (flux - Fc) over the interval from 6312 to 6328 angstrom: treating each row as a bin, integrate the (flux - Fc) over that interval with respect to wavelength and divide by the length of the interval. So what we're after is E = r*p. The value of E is 0.002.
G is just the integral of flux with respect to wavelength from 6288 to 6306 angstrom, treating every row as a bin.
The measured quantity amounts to 163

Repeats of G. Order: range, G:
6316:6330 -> 132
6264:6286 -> 218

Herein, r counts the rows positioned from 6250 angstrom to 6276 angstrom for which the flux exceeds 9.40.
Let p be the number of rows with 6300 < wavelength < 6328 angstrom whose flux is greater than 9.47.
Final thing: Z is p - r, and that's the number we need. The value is -3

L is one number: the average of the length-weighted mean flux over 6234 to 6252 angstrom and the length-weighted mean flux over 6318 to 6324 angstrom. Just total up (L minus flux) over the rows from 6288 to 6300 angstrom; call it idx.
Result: 0.3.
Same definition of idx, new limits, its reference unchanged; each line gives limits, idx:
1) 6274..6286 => -3.9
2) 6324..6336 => -1.8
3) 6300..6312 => 0.8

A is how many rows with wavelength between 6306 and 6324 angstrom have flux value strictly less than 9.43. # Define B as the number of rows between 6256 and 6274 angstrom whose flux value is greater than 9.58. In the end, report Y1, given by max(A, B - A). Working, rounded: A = 4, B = 2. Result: 4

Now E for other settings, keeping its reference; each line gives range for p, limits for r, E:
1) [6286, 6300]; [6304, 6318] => -0.002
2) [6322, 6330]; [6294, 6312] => 0.005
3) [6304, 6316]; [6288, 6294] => 0.005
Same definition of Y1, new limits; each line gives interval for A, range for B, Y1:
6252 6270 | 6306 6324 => 4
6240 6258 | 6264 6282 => 3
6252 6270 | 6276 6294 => 4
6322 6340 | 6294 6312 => 1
